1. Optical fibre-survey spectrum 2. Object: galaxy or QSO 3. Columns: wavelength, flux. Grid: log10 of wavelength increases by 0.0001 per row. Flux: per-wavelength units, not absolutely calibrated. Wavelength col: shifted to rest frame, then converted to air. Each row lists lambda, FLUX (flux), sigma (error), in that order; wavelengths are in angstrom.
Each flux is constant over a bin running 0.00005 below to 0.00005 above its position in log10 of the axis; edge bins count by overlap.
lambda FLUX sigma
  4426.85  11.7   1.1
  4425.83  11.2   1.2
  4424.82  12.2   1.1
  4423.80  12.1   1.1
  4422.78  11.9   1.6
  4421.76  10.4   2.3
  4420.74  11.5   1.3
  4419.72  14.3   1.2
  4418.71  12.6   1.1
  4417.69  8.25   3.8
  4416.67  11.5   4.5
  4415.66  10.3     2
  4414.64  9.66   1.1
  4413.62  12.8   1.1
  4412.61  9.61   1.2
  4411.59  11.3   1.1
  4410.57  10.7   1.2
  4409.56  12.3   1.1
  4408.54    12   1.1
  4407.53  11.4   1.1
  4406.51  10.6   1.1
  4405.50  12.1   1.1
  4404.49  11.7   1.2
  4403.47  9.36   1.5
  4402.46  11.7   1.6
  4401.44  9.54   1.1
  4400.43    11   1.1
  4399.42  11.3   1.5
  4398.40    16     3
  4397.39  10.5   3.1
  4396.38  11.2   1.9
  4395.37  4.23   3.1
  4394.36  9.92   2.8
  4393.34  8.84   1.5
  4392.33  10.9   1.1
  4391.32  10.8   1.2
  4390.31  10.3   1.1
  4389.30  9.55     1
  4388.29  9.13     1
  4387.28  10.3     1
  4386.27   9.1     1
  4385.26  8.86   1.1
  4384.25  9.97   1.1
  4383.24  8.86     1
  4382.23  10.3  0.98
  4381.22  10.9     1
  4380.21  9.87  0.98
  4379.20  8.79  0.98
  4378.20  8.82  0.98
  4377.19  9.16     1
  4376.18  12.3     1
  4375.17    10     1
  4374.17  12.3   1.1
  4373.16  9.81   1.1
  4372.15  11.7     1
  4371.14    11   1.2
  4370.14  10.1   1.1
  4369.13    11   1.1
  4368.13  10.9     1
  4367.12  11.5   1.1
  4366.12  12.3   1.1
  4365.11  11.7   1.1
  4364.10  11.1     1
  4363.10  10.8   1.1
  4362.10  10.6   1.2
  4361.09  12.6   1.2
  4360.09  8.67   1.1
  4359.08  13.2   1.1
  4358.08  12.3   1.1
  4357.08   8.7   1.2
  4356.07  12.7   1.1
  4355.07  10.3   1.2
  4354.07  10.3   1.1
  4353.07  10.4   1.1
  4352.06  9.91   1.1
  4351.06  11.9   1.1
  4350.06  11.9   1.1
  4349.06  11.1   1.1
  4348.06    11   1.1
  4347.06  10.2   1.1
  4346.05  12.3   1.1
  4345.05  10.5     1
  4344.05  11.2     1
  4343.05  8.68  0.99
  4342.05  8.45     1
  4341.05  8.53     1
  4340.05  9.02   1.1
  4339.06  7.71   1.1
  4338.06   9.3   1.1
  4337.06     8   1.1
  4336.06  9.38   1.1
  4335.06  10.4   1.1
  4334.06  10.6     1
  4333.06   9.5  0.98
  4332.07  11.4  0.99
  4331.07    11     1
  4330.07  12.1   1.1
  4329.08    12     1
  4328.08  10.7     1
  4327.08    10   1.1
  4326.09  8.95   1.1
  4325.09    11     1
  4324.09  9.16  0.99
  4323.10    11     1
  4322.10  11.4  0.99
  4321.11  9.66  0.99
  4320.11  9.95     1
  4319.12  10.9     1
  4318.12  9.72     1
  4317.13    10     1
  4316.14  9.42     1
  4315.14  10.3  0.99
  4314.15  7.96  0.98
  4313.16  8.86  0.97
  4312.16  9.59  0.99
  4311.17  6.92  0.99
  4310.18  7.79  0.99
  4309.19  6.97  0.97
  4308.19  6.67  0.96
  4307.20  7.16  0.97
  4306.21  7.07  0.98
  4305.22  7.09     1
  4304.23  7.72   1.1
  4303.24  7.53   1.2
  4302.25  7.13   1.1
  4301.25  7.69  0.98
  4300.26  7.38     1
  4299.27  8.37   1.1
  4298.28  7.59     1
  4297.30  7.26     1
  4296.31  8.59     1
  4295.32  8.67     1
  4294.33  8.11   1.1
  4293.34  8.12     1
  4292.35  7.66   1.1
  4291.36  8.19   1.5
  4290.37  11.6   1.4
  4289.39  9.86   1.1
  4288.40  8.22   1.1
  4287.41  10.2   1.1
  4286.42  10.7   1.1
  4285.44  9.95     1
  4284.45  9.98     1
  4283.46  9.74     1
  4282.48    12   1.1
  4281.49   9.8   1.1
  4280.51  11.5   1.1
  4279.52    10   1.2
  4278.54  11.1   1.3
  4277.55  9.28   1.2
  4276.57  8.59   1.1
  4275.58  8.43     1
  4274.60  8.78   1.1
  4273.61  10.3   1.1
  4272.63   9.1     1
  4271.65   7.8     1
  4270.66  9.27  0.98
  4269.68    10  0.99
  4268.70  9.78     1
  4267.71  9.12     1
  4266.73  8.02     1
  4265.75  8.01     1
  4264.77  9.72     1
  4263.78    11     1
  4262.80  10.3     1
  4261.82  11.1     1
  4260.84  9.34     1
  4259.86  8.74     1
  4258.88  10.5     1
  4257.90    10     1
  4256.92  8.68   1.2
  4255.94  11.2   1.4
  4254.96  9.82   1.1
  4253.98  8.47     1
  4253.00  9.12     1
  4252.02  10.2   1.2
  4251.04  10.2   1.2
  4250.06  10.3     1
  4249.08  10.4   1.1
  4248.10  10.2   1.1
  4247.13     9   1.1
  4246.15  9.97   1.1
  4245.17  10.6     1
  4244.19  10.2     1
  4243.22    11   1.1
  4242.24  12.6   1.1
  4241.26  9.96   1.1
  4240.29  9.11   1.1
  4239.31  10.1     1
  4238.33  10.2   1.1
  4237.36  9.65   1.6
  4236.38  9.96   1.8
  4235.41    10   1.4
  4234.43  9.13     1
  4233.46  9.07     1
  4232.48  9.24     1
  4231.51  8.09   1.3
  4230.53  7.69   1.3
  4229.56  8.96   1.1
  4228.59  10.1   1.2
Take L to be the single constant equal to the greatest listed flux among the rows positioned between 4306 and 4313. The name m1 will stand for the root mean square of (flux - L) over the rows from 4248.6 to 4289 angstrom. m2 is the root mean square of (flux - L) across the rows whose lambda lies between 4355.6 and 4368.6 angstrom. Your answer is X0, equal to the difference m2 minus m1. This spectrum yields 1.2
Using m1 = 1.0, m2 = 2.20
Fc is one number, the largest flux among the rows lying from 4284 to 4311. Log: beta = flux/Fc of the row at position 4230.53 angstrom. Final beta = 0.66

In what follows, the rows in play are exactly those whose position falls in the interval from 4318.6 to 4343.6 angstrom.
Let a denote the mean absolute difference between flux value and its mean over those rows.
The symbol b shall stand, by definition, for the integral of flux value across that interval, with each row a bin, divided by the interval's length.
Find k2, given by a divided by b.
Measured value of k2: 0.11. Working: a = 1.0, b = 10.0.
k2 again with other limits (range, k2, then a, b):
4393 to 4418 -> 0.13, 1.4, 10.7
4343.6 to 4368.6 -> 0.08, 0.9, 11.1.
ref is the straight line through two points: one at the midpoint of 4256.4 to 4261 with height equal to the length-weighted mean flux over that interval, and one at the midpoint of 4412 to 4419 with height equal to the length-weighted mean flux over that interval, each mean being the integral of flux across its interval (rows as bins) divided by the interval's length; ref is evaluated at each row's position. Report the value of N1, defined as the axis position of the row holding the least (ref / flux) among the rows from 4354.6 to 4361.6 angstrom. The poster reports 4359.08 angstrom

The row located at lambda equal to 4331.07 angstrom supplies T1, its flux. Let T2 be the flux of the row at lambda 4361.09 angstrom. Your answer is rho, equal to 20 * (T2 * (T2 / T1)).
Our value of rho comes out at 289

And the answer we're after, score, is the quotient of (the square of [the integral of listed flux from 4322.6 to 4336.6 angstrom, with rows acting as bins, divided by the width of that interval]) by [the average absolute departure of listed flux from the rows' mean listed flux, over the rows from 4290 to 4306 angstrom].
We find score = 165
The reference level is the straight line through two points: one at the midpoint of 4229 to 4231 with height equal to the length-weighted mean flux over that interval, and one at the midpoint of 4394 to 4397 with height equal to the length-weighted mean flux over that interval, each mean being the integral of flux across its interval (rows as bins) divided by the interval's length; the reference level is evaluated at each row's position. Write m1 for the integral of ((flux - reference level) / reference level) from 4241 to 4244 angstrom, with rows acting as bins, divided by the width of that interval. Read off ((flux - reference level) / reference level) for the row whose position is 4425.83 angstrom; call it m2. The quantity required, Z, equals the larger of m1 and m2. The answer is 0.33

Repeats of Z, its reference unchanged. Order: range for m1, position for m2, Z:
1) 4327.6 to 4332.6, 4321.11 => 0.35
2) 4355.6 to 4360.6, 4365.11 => 0.38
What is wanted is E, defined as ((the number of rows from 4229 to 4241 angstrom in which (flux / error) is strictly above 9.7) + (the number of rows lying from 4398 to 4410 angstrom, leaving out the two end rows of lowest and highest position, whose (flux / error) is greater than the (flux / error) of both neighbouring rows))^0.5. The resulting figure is 1.73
